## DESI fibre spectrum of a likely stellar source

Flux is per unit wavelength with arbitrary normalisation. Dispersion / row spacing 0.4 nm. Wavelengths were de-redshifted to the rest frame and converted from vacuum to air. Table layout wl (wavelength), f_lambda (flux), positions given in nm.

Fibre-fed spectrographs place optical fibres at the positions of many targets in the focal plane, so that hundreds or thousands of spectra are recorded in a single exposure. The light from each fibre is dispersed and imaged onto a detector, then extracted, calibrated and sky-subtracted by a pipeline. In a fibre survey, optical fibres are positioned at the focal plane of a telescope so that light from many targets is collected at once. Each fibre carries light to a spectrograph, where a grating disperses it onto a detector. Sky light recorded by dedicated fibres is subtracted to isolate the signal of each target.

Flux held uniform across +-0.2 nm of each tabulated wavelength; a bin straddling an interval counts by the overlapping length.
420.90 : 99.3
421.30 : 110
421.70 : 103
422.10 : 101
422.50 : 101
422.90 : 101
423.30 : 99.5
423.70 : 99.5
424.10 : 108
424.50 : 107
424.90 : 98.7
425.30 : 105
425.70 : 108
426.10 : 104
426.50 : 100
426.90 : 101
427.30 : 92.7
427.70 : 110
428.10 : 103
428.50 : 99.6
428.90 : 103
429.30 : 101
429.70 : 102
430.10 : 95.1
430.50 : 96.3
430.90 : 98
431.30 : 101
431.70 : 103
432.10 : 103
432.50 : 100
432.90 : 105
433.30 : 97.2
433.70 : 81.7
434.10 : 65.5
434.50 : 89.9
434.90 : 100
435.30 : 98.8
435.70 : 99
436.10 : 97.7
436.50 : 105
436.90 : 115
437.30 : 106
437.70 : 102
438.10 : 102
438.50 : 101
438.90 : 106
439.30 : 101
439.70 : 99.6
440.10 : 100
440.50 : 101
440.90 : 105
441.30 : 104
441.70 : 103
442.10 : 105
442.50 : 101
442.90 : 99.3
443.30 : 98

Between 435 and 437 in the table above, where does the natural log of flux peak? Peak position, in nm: 436.90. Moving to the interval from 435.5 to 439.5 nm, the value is 436.90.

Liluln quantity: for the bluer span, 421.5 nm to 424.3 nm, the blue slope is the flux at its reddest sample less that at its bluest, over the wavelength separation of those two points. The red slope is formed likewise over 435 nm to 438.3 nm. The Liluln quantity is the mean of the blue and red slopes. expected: 1.6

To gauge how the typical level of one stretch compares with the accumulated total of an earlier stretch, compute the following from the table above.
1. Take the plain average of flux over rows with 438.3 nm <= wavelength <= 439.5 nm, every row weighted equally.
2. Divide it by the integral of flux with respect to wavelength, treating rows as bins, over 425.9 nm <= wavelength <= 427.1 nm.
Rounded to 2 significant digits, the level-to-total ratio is 0.84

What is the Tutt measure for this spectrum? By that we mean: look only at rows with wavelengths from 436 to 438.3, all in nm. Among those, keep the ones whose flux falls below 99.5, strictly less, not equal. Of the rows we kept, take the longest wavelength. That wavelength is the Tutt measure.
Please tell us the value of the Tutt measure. 436.10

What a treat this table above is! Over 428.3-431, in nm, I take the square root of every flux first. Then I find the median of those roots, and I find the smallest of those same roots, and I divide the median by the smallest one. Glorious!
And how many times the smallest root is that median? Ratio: 1.02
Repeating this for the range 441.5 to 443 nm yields 1.01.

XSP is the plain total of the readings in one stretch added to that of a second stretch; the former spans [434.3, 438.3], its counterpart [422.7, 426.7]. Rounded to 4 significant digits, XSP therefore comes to 2046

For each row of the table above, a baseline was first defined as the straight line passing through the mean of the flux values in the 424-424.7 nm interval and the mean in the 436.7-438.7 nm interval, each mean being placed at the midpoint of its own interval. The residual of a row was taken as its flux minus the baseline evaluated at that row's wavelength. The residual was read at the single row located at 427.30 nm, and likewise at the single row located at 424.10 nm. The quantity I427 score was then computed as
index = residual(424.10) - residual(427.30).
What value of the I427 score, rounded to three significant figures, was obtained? 14.8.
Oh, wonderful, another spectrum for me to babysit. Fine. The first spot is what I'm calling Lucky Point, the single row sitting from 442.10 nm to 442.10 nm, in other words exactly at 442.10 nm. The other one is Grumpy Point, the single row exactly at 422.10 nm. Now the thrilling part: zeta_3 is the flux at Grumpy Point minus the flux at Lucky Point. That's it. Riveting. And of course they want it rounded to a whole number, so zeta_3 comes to -4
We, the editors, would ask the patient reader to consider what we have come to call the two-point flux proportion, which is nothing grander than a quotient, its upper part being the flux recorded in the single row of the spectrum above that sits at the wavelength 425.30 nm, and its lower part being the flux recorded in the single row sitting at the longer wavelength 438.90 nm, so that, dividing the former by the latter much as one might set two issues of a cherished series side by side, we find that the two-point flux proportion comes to 0.99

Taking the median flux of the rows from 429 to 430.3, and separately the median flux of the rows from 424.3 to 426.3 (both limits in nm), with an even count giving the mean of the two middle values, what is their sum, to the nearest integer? 206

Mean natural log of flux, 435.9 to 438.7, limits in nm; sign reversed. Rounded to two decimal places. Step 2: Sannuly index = -4.64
